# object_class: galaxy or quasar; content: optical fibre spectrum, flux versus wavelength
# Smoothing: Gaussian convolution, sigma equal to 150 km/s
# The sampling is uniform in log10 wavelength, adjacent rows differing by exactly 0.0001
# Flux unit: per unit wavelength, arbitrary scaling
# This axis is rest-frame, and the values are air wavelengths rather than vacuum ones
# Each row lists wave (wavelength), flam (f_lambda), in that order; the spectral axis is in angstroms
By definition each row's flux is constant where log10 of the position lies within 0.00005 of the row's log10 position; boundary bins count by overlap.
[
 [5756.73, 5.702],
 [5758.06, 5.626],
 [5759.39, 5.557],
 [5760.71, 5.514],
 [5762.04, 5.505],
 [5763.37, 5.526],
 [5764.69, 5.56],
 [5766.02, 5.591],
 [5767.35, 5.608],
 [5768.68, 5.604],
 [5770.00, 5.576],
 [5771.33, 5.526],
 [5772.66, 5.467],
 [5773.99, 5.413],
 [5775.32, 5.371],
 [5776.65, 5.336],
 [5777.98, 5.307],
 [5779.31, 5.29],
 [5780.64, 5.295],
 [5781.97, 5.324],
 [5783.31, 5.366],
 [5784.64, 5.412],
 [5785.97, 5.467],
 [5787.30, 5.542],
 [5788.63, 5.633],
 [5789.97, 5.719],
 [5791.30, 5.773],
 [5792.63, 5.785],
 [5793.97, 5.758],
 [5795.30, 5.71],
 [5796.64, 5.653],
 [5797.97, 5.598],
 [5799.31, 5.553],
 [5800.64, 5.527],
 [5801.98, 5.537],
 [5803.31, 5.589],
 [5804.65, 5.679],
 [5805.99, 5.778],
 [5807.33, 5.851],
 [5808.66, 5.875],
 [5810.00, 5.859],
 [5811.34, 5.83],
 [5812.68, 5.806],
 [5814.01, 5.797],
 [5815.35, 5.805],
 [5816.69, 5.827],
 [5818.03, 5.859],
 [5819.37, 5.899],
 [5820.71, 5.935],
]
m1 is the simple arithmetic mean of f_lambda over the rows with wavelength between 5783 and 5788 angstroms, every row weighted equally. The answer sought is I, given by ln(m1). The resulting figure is 1.70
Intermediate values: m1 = 5.45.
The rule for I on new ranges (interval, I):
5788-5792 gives 1.74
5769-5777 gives 1.70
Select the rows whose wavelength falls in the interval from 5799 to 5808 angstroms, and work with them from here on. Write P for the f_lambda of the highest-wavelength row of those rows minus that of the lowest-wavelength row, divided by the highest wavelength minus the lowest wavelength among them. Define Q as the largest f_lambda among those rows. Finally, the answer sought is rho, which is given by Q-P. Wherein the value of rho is 5.81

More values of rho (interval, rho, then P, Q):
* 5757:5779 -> 5.64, -0.02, 5.626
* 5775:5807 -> 5.77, 0.01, 5.785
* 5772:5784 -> 5.48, -0.01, 5.467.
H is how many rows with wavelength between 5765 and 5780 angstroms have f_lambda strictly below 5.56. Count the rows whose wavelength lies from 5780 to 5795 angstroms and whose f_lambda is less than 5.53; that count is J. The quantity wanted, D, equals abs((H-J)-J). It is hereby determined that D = 3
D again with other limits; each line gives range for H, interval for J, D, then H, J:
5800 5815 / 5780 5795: 8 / 2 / 5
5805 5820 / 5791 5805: 2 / 0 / 1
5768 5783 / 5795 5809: 7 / 9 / 1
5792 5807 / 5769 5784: 17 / 3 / 10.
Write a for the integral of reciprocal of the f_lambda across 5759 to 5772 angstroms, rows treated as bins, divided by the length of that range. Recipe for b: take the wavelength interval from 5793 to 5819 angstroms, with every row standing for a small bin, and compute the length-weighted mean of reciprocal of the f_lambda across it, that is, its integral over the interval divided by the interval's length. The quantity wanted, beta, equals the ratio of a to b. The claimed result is 1.03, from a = 0.180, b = 0.1745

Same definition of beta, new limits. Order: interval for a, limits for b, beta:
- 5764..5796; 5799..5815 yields 1.04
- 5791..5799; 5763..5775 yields 0.97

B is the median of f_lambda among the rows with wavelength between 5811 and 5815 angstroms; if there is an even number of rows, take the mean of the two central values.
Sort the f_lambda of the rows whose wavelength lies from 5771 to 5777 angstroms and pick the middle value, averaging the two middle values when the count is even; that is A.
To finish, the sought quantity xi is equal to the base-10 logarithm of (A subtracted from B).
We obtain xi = -0.4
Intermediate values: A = 5.41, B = 5.81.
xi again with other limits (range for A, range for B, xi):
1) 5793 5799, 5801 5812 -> -0.9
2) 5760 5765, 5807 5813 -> -0.5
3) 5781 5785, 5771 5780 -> -2.3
